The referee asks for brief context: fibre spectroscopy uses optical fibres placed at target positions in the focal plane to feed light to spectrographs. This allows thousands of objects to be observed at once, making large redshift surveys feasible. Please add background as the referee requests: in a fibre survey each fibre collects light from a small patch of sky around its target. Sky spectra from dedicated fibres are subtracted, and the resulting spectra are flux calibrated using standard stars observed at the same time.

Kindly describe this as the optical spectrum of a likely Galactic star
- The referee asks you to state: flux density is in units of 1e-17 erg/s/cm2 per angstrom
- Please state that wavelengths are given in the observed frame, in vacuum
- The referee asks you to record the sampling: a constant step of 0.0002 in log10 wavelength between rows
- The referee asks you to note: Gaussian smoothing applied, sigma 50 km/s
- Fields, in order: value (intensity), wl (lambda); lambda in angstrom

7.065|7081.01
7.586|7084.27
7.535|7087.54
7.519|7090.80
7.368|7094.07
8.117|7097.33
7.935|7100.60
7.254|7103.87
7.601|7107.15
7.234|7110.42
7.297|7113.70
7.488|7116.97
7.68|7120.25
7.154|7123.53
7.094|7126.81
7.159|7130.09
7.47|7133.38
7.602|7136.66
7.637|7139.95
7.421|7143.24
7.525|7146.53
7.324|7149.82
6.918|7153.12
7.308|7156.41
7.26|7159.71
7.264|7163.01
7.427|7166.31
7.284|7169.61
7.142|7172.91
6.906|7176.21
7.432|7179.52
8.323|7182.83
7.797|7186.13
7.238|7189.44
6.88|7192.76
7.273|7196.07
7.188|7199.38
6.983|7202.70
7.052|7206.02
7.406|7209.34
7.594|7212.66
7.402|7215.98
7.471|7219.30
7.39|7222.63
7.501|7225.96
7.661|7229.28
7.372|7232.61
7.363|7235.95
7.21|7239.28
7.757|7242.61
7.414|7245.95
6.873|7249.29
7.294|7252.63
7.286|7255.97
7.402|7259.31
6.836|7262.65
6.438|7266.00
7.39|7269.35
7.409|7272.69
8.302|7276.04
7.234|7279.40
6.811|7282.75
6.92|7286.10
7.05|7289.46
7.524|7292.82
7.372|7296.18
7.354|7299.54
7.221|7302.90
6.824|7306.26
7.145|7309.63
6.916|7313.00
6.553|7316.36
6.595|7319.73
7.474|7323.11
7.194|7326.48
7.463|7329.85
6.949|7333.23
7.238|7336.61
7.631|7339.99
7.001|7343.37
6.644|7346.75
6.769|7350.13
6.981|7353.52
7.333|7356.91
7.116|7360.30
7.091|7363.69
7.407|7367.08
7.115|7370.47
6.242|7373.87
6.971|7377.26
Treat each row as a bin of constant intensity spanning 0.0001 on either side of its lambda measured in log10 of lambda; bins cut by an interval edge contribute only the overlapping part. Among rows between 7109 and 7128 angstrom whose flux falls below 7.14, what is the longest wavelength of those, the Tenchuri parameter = 7126.81 angstrom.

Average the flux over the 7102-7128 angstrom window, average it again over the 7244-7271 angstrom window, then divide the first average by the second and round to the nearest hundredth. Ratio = 1.03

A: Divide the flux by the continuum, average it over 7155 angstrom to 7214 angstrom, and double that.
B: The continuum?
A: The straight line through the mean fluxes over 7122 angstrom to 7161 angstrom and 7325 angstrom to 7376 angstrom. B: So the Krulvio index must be 2.01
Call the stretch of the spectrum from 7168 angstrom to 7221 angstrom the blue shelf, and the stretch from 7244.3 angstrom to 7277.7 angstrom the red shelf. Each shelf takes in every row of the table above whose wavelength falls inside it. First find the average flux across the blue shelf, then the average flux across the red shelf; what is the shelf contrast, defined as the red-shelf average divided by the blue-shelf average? 0.990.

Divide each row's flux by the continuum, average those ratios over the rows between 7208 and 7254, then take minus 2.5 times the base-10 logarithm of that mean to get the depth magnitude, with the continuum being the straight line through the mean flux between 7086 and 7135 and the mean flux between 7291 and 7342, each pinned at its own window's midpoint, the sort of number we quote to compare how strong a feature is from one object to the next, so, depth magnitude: -0.018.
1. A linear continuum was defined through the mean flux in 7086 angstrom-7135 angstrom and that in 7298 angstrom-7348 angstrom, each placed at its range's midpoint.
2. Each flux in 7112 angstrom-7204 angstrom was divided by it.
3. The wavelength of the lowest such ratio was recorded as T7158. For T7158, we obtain 7153.12 angstrom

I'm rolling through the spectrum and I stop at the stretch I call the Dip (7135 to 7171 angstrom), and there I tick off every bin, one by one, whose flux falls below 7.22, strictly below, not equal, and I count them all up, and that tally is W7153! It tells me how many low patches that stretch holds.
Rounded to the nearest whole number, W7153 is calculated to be 1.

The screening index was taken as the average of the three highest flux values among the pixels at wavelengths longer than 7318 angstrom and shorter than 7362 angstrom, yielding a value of 7.52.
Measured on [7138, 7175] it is 7.53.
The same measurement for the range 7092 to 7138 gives 7.91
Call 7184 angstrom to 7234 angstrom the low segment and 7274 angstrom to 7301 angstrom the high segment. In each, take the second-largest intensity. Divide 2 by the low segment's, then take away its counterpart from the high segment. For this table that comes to -7.26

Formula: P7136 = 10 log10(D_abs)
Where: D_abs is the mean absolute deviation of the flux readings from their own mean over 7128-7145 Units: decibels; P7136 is -8.7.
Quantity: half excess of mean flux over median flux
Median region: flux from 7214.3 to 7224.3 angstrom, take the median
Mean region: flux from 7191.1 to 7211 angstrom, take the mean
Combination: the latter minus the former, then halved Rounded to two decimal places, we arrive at -0.14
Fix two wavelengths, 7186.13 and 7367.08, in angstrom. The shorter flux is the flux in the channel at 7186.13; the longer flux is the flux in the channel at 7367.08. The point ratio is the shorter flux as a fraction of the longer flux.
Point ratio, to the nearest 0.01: 1.05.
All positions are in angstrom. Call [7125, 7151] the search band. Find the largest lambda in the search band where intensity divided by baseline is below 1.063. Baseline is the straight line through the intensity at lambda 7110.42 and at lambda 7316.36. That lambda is 7149.82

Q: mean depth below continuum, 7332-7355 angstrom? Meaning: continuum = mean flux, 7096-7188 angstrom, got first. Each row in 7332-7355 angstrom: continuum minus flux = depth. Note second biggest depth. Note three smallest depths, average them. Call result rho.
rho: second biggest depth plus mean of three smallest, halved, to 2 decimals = 0.40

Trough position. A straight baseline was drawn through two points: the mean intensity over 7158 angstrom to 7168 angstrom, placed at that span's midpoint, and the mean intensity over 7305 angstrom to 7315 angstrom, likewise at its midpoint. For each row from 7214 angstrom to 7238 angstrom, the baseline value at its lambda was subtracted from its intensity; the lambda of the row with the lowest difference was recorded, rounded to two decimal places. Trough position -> 7215.98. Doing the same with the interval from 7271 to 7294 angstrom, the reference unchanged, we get 7282.75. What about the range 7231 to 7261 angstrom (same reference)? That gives 7249.29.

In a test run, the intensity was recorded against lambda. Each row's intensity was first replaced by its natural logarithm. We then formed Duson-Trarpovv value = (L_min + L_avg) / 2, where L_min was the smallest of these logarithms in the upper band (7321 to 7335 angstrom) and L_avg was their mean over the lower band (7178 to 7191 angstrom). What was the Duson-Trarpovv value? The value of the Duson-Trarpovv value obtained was 1.99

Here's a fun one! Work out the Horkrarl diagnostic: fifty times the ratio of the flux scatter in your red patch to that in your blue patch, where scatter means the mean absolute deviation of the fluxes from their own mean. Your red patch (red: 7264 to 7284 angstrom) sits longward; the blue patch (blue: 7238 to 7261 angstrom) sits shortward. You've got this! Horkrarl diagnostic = 124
